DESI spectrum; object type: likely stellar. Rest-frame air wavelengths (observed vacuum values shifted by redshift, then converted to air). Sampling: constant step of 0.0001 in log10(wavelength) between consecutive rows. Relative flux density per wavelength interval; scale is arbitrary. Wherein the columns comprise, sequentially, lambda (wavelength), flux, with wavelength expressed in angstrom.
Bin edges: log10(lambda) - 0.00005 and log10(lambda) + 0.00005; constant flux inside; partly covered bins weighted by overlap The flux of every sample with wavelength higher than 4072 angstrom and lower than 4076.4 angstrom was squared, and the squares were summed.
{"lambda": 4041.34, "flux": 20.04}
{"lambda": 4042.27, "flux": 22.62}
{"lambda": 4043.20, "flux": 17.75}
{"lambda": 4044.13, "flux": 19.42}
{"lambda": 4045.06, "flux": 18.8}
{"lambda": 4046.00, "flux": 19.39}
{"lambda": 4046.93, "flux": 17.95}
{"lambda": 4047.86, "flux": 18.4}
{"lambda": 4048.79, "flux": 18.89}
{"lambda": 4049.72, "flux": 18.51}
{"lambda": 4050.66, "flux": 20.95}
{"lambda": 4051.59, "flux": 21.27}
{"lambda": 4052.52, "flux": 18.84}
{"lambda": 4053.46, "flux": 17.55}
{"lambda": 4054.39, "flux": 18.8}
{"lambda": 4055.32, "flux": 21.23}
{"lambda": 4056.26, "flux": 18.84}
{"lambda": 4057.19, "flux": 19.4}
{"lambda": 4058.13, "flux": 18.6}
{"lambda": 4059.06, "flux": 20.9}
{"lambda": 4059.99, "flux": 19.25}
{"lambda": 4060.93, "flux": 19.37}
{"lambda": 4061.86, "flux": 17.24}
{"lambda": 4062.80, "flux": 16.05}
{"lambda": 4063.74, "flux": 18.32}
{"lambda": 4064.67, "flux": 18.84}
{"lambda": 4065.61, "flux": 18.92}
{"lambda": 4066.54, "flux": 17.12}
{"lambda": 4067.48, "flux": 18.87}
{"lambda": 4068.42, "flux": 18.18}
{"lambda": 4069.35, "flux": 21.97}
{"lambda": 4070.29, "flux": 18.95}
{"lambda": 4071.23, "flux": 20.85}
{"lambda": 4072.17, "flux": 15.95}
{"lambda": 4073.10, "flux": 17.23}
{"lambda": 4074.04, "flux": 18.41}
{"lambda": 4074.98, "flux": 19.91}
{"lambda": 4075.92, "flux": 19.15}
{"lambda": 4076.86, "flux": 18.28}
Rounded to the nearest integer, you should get 1653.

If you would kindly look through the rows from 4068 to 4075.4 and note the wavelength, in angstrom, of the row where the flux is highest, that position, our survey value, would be 4069.35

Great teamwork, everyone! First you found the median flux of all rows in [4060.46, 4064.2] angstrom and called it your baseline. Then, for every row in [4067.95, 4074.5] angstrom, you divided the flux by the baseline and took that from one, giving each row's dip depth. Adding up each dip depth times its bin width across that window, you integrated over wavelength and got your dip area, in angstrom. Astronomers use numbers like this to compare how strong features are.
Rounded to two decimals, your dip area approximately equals -0.37 angstrom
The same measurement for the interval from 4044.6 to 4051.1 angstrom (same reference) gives -0.44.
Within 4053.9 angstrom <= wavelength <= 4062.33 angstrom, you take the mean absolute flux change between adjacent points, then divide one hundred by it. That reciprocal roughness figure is 65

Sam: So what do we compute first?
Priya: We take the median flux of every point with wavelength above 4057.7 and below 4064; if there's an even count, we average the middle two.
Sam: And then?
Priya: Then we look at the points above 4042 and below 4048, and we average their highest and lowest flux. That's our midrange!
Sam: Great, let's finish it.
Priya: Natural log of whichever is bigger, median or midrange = 3.00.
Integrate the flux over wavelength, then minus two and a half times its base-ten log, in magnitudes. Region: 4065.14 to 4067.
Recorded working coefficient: -3.82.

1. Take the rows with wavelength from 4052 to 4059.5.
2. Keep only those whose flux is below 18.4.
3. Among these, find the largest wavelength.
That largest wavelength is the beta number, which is 4053.46 angstrom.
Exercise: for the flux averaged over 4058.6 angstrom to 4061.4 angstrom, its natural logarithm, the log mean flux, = 2.99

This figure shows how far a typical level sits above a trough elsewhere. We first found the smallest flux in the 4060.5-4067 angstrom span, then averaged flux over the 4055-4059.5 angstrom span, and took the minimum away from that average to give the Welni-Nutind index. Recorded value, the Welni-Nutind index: 3.7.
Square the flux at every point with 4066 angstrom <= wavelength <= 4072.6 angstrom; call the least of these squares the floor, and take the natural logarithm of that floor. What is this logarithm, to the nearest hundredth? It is 5.54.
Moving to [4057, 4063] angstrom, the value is 5.55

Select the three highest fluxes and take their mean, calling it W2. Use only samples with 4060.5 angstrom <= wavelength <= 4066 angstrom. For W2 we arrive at 19.0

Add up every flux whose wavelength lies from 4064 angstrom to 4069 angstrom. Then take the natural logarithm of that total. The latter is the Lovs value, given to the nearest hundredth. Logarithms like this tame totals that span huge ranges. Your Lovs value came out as 4.52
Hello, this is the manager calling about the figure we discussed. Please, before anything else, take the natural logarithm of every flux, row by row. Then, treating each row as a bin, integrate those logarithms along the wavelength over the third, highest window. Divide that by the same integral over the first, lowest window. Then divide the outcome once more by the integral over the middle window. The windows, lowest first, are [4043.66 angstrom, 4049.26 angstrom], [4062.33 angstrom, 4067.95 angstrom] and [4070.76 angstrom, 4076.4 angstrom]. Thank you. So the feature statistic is 0.0617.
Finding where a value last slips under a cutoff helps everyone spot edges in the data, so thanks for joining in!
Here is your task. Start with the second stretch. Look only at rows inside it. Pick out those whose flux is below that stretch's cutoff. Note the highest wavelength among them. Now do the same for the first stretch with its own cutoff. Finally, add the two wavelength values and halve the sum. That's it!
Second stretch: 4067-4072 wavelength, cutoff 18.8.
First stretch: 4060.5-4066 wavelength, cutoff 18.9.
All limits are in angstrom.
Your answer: 4066.5 angstrom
